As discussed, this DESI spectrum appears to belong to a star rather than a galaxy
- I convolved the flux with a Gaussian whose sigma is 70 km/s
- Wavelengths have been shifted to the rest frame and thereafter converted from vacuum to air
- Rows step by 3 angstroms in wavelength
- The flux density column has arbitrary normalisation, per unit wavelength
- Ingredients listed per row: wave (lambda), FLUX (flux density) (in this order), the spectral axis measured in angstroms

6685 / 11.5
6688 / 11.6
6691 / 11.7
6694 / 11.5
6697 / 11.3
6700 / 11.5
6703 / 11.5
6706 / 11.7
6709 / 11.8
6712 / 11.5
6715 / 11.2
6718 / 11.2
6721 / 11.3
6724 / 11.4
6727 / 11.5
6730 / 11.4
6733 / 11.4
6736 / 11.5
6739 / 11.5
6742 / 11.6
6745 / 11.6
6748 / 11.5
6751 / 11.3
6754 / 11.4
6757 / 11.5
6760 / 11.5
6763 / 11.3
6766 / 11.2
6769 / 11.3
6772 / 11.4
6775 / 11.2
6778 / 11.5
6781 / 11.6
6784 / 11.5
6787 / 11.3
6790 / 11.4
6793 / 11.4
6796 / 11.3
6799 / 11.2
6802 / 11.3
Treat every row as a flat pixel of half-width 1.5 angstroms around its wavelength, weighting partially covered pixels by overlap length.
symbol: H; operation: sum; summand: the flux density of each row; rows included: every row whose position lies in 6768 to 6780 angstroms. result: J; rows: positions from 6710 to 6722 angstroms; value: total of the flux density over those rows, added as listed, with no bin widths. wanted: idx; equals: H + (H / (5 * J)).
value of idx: 45.6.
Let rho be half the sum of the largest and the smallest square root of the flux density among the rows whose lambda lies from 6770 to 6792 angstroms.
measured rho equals 3.38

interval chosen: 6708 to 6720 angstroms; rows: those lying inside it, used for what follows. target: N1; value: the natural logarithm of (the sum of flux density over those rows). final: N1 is 3.82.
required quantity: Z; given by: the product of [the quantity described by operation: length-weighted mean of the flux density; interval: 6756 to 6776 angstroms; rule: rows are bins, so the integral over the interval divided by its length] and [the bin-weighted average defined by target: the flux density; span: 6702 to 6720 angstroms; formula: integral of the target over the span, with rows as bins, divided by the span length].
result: 130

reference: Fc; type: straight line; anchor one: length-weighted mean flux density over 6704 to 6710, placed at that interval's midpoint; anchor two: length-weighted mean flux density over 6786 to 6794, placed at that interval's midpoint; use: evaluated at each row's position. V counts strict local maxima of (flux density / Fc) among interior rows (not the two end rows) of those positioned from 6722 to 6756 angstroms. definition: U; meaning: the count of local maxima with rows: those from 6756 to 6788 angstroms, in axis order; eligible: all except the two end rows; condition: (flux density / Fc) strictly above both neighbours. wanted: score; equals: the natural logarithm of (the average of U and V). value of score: 0.9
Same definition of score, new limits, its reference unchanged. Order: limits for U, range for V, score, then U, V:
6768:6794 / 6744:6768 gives 0.4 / 2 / 1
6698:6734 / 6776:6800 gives 0.7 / 2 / 2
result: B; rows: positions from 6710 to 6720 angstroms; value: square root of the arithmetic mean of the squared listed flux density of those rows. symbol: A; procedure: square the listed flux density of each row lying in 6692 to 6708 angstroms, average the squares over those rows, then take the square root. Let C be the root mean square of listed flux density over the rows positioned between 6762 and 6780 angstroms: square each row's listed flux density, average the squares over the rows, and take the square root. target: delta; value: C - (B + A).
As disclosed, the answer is -11.5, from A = 11.5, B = 11.3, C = 11.3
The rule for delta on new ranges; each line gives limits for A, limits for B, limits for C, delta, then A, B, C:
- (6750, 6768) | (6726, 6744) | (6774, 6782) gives -11.4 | 11.4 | 11.5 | 11.4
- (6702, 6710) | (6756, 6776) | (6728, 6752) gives -11.5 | 11.7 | 11.3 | 11.5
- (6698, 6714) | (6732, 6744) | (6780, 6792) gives -11.7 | 11.6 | 11.5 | 11.5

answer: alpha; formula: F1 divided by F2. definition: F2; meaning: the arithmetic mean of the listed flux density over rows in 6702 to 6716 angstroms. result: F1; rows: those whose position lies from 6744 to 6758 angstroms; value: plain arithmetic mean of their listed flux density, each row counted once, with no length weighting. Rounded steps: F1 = 11.5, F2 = 11.5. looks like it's 0.99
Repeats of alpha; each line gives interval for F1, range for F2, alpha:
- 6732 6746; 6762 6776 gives 1.02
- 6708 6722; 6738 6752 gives 0.99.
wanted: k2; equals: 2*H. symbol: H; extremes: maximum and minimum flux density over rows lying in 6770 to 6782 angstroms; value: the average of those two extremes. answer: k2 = 22.8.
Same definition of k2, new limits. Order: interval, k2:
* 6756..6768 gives 22.7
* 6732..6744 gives 23.0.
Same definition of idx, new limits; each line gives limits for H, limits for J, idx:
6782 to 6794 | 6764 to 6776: 45.8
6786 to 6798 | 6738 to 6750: 45.6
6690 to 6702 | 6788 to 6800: 46.2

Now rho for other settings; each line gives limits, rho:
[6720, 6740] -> 3.38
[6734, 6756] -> 3.38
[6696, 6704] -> 3.38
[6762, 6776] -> 3.36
